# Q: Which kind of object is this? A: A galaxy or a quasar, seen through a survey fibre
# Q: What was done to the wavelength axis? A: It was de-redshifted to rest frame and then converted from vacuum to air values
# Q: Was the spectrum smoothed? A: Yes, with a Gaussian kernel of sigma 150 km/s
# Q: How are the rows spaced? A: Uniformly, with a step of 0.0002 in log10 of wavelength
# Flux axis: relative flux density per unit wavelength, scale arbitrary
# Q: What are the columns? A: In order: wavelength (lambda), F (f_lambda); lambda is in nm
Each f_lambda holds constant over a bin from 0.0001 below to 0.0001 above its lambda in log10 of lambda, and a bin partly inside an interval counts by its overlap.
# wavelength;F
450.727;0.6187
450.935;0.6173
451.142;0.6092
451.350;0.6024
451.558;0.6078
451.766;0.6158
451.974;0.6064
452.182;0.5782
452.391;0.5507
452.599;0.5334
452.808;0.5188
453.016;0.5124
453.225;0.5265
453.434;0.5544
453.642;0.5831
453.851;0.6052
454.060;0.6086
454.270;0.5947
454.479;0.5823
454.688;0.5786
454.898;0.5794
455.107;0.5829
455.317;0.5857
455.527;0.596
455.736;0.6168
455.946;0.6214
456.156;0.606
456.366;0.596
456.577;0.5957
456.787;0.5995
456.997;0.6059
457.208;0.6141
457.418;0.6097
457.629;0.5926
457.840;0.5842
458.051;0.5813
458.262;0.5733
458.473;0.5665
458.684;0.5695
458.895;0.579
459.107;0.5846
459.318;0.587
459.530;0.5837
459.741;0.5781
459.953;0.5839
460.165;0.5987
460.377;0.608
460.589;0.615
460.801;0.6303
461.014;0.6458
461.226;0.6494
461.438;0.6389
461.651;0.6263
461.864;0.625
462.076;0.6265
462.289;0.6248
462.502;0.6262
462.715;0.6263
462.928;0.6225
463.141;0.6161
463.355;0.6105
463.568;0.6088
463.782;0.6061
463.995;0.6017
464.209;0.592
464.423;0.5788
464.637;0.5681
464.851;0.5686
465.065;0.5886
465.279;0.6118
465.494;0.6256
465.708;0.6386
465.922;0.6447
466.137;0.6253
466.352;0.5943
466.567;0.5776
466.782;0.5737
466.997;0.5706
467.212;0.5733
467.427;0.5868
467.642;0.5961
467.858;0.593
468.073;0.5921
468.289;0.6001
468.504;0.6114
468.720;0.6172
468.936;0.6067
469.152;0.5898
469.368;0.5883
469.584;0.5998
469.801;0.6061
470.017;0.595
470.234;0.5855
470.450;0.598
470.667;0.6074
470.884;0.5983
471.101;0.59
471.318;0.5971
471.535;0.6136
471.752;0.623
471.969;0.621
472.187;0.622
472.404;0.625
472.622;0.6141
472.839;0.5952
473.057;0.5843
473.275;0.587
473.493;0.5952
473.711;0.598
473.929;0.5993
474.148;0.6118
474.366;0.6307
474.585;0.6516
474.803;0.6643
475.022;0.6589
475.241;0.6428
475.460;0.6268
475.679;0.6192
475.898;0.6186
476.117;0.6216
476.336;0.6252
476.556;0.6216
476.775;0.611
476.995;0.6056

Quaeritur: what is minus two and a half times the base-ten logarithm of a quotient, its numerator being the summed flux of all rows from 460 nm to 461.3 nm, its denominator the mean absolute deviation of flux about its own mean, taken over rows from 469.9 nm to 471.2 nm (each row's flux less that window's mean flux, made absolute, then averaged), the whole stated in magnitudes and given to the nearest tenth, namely -7.1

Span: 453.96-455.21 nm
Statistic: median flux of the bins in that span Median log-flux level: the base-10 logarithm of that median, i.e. -0.235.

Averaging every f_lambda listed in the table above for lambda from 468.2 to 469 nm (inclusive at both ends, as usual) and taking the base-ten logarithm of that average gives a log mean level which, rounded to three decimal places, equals -0.215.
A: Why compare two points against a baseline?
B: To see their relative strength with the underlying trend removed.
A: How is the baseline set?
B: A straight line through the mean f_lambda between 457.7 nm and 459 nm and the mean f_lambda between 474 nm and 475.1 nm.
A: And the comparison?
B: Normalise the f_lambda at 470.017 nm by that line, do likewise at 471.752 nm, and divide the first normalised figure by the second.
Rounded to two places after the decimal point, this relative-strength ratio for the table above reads 0.97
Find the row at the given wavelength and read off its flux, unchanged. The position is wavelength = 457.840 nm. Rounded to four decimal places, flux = 0.5842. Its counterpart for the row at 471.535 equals 0.6136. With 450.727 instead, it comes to 0.6187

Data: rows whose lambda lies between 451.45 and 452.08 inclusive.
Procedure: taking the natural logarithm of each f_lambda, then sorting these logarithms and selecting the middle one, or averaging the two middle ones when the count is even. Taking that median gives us -0.498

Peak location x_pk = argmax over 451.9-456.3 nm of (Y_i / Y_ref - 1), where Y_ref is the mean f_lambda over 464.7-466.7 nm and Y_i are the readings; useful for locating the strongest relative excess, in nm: 455.946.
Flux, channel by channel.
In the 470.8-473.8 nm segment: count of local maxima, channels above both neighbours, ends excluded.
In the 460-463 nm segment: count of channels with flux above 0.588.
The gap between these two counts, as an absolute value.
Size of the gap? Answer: 12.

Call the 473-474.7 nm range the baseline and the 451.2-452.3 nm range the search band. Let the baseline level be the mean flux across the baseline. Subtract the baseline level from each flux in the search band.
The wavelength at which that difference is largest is 451.766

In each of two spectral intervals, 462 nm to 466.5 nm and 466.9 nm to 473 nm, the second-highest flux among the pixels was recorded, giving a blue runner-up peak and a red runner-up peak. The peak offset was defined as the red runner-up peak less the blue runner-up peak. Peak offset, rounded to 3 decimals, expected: -0.016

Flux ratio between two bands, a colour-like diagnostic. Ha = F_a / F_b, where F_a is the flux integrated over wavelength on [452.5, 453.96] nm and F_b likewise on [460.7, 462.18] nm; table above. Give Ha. 0.85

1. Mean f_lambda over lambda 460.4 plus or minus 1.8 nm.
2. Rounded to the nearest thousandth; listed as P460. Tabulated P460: 0.608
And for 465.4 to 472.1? 0.601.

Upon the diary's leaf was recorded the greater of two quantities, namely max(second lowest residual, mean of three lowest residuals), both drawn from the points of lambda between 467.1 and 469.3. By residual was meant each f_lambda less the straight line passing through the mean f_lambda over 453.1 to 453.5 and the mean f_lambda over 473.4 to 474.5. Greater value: -0.002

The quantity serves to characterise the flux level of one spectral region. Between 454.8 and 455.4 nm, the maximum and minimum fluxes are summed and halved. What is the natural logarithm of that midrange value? -0.540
